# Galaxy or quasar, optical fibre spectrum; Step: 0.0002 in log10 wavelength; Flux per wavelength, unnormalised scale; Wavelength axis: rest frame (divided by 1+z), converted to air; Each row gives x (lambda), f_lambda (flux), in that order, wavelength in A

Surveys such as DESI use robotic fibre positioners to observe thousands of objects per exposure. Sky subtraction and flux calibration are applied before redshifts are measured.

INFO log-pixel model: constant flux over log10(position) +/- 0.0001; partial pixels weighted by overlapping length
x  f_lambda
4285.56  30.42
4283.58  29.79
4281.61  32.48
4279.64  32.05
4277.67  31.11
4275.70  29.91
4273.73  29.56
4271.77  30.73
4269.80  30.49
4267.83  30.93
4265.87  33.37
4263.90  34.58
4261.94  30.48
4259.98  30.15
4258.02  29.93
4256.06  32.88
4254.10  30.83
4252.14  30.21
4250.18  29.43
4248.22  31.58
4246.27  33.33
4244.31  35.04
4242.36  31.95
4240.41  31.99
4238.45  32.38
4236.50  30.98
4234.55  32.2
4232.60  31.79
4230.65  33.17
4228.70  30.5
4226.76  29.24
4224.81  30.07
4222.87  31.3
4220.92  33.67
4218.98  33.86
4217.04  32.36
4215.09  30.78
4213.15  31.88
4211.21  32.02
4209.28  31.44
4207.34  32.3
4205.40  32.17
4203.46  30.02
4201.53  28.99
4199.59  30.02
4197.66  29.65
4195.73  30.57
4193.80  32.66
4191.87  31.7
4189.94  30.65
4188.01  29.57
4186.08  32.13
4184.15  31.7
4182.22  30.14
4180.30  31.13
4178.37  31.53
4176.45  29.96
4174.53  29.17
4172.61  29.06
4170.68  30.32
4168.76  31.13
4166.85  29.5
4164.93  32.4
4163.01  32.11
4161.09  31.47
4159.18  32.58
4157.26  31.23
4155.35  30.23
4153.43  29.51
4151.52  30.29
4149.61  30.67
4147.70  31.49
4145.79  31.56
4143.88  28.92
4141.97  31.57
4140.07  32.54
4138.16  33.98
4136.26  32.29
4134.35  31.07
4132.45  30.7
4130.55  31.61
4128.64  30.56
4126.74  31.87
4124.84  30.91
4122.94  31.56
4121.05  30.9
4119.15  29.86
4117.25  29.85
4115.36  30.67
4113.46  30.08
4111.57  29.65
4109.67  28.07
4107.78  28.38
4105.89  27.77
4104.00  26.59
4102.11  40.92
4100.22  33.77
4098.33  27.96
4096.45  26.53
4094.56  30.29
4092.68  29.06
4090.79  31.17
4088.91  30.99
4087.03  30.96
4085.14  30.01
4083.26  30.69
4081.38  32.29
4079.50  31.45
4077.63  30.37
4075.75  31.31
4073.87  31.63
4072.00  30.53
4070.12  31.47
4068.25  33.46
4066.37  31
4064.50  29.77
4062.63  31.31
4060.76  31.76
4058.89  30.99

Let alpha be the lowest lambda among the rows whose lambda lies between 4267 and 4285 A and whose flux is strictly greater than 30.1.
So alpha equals 4267.83 A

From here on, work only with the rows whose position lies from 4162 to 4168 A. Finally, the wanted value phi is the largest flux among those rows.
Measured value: 32.4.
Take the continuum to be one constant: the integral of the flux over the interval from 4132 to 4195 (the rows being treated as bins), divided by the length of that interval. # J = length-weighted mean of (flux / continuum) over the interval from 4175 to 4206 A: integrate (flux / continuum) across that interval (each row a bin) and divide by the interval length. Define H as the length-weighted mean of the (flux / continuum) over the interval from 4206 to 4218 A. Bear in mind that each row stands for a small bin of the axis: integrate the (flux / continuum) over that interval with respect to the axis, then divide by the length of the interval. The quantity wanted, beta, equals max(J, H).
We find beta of 1.02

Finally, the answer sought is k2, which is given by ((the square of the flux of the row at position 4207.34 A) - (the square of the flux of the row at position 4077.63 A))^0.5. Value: 11.0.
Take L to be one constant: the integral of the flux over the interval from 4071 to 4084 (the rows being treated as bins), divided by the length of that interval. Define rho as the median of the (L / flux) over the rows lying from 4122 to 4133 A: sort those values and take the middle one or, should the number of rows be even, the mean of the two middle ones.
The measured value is 1.00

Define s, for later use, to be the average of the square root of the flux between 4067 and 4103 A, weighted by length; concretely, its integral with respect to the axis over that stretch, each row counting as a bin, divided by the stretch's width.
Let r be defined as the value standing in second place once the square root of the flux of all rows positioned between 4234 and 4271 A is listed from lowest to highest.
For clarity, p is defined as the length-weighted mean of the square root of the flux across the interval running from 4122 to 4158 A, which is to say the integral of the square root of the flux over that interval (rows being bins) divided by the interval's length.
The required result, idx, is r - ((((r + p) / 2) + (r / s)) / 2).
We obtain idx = 2.22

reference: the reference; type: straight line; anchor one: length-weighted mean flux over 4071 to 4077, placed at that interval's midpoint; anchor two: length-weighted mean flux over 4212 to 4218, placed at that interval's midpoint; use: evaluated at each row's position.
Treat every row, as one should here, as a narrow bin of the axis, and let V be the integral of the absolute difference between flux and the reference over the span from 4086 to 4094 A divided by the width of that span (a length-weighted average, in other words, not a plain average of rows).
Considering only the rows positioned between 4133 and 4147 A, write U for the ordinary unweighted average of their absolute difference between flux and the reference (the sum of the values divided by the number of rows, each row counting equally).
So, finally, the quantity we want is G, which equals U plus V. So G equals 1.8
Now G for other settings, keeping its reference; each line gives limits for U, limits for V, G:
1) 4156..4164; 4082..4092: 1.0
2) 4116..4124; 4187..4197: 1.9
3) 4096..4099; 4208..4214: 4.2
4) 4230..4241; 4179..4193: 1.4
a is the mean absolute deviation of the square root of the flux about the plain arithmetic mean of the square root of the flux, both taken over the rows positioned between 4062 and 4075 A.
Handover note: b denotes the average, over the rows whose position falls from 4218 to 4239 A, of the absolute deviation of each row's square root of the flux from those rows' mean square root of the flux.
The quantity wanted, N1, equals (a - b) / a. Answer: -0.6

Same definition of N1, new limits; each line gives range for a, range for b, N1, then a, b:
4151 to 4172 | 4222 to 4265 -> -0.4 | 0.08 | 0.112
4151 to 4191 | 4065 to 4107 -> -0.9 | 0.08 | 0.158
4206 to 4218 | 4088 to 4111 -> -5.0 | 0.04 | 0.245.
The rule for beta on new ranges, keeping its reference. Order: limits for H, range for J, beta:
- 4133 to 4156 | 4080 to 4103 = 1.00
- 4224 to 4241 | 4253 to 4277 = 1.01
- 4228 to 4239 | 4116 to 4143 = 1.03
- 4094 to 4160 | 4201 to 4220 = 1.02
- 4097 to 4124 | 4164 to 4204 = 0.98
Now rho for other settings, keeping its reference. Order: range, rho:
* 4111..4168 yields 1.01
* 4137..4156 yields 1.00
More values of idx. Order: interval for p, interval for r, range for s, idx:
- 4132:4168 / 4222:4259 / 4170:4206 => 2.18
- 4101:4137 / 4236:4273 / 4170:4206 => 2.22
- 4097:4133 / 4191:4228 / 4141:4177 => 2.19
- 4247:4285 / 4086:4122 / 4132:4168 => 2.01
